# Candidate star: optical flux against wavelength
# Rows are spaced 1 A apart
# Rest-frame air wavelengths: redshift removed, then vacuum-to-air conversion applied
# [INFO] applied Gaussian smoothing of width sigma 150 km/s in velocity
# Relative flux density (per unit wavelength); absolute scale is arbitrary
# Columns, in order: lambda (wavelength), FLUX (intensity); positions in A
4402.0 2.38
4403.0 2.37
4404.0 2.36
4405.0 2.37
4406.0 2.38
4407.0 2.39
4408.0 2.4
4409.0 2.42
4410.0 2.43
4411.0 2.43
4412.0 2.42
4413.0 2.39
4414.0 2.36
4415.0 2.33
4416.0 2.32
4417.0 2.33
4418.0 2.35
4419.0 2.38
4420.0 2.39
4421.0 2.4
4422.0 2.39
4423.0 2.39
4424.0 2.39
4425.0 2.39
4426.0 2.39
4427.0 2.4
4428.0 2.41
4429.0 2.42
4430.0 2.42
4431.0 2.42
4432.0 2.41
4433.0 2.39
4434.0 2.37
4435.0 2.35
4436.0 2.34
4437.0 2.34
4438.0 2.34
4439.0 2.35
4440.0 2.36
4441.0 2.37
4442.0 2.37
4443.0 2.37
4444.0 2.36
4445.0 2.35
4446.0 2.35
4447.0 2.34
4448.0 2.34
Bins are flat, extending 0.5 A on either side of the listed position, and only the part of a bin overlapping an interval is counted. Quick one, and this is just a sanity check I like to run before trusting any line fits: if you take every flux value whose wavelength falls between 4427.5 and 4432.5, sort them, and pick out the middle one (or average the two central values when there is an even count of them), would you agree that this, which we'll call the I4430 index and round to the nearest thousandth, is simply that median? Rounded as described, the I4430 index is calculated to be 2.420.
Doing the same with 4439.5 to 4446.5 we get 2.360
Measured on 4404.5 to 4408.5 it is 2.385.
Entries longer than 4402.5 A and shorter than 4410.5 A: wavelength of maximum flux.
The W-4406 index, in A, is 4410.0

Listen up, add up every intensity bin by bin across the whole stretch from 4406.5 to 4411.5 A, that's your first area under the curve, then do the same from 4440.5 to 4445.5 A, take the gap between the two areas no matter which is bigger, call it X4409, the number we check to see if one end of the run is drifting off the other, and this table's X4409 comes 0.25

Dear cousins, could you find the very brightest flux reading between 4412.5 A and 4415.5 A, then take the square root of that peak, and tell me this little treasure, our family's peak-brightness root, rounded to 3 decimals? 1.546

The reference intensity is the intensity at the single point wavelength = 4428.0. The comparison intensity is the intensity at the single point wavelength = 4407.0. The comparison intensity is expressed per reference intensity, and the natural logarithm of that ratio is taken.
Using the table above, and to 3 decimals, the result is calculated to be -0.008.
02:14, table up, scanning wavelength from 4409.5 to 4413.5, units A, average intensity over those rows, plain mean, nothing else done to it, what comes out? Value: 2.42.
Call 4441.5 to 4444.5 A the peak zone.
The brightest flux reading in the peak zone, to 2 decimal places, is 2.37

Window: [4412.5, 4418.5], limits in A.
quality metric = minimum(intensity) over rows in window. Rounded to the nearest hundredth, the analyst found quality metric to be 2.32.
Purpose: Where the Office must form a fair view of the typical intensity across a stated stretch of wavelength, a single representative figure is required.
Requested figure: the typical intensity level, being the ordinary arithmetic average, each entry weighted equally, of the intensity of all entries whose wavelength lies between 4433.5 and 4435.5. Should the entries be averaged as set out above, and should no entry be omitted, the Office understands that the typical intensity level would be 2.36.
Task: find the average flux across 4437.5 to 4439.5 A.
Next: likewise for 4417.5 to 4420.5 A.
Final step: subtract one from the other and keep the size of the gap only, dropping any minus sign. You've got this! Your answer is 0.03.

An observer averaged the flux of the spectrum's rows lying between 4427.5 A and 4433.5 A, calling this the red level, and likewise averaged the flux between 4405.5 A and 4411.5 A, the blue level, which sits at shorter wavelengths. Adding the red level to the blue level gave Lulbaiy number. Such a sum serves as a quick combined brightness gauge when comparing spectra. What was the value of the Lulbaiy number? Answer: 4.82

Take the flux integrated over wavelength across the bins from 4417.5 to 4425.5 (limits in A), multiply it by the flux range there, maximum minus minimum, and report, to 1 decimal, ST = 1.0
